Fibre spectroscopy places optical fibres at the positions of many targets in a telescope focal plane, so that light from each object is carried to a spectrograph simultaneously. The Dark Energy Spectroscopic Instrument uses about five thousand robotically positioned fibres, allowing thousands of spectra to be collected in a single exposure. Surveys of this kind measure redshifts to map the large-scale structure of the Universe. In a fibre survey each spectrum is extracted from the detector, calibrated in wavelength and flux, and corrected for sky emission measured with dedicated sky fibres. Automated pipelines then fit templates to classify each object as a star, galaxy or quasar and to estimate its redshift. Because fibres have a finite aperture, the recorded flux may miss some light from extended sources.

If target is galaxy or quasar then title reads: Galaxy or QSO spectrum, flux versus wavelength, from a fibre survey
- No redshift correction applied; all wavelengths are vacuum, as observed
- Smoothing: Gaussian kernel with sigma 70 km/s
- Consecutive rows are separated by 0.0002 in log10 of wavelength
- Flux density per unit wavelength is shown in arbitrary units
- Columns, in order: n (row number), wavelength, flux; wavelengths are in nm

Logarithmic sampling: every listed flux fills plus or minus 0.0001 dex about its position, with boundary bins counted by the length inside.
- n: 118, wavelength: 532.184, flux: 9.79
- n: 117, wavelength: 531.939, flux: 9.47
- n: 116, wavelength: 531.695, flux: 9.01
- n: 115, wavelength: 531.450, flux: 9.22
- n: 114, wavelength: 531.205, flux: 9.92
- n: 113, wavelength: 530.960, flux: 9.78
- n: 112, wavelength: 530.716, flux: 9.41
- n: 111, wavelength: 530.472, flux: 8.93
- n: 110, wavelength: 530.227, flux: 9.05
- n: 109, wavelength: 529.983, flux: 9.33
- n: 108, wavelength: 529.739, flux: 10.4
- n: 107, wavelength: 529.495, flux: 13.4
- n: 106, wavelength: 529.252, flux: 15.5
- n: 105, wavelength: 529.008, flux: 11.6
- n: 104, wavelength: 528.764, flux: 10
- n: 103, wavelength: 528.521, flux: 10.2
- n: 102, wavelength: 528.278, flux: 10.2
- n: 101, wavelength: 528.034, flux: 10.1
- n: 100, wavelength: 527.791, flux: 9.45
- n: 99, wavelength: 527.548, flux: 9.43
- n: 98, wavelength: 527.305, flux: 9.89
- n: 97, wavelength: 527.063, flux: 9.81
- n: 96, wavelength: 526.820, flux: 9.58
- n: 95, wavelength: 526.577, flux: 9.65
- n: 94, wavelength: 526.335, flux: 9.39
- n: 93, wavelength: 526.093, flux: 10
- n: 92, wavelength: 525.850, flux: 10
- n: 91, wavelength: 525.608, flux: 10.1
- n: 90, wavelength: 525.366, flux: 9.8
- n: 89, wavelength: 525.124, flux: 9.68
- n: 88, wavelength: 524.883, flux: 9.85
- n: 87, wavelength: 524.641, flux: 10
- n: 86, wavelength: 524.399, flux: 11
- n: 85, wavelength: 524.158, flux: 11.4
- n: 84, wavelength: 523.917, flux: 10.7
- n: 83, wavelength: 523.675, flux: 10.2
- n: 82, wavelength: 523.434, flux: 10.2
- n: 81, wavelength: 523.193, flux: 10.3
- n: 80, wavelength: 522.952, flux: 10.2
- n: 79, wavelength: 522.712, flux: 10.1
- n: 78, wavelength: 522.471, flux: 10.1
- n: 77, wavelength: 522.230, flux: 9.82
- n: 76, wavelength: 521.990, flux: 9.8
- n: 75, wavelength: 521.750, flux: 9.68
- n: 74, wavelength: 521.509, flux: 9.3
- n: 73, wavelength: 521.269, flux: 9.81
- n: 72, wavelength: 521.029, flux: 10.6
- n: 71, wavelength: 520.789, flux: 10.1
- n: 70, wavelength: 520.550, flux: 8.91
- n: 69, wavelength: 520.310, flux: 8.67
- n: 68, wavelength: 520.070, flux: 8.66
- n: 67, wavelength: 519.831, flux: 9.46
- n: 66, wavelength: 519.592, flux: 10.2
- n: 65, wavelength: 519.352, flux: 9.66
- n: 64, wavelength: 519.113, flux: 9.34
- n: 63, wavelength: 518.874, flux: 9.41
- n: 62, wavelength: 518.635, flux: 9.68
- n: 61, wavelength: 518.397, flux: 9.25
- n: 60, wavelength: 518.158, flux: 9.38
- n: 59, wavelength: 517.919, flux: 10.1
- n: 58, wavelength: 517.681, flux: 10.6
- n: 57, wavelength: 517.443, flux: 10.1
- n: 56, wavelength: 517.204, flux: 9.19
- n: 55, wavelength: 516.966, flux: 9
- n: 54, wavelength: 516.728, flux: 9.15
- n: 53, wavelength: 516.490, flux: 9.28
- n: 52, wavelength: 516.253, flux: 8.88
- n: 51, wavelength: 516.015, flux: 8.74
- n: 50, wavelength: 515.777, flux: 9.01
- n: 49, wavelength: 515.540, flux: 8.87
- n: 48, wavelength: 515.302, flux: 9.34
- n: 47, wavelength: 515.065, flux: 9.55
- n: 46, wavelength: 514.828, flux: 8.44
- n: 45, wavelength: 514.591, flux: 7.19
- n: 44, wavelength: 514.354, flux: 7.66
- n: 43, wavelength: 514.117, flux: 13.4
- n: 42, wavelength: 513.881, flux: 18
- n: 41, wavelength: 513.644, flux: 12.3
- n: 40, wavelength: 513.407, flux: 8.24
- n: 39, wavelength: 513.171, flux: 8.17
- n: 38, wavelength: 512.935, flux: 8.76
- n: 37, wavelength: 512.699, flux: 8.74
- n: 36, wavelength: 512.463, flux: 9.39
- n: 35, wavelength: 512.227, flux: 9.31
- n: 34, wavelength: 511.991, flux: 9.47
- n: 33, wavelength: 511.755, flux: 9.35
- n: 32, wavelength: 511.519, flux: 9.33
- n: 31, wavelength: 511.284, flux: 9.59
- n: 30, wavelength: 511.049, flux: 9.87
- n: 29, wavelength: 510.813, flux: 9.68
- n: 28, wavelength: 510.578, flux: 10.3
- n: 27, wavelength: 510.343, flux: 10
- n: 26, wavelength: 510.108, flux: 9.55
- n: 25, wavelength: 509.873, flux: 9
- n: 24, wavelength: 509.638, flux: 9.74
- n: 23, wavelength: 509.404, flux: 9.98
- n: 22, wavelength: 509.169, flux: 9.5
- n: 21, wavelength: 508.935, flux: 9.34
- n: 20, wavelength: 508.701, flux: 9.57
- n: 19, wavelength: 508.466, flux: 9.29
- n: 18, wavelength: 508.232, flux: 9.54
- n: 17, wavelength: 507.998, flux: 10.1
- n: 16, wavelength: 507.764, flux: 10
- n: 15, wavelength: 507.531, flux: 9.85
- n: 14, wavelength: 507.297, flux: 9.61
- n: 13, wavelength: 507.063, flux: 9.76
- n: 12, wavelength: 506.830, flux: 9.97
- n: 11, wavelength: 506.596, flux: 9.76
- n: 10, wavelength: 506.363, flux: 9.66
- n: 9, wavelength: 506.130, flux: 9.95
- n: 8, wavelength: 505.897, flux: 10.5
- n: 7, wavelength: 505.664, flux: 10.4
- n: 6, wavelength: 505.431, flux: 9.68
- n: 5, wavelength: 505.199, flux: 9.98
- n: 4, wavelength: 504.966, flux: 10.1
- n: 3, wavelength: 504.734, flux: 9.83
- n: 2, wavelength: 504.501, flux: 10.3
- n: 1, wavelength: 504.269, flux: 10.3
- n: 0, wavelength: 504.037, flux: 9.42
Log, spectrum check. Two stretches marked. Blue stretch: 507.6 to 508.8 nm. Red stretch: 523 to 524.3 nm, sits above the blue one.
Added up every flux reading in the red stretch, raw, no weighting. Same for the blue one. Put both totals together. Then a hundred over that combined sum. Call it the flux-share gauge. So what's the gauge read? 0.99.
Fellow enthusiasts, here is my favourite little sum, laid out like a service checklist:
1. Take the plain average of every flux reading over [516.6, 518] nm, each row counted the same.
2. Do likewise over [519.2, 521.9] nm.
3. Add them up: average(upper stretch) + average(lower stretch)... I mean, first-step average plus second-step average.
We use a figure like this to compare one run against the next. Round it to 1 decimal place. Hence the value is 19.2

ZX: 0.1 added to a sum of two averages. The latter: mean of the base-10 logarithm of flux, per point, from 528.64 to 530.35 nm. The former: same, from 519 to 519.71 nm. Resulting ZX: 2.13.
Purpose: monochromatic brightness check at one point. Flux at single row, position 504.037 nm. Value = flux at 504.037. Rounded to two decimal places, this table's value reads 9.42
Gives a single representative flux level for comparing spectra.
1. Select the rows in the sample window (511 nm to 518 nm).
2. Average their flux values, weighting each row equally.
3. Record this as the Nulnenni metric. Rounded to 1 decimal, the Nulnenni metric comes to 9.6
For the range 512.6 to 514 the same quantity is 10.7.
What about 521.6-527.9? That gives 10.0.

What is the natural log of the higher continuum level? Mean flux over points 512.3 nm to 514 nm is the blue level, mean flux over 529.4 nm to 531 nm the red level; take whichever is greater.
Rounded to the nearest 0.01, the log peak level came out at 2.35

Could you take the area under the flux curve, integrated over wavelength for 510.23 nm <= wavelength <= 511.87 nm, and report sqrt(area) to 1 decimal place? 4.0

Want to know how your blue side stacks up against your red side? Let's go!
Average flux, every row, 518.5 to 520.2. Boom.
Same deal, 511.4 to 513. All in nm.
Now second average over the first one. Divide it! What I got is 0.97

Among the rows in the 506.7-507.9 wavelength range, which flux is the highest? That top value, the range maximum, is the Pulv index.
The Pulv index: 10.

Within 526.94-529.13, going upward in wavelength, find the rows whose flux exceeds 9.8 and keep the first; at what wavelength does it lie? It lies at 527.063 nm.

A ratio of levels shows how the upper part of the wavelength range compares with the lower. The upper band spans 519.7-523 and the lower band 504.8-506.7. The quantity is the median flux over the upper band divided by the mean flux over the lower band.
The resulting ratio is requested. 0.98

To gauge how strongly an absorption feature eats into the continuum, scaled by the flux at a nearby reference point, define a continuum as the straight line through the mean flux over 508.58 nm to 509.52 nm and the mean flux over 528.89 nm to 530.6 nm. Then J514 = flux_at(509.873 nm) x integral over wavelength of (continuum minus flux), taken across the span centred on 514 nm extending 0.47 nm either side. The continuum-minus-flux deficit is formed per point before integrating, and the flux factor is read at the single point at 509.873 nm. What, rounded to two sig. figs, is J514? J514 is -24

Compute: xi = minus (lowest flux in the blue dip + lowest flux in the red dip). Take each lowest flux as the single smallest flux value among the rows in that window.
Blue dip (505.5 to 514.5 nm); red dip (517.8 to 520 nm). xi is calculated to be -16.9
